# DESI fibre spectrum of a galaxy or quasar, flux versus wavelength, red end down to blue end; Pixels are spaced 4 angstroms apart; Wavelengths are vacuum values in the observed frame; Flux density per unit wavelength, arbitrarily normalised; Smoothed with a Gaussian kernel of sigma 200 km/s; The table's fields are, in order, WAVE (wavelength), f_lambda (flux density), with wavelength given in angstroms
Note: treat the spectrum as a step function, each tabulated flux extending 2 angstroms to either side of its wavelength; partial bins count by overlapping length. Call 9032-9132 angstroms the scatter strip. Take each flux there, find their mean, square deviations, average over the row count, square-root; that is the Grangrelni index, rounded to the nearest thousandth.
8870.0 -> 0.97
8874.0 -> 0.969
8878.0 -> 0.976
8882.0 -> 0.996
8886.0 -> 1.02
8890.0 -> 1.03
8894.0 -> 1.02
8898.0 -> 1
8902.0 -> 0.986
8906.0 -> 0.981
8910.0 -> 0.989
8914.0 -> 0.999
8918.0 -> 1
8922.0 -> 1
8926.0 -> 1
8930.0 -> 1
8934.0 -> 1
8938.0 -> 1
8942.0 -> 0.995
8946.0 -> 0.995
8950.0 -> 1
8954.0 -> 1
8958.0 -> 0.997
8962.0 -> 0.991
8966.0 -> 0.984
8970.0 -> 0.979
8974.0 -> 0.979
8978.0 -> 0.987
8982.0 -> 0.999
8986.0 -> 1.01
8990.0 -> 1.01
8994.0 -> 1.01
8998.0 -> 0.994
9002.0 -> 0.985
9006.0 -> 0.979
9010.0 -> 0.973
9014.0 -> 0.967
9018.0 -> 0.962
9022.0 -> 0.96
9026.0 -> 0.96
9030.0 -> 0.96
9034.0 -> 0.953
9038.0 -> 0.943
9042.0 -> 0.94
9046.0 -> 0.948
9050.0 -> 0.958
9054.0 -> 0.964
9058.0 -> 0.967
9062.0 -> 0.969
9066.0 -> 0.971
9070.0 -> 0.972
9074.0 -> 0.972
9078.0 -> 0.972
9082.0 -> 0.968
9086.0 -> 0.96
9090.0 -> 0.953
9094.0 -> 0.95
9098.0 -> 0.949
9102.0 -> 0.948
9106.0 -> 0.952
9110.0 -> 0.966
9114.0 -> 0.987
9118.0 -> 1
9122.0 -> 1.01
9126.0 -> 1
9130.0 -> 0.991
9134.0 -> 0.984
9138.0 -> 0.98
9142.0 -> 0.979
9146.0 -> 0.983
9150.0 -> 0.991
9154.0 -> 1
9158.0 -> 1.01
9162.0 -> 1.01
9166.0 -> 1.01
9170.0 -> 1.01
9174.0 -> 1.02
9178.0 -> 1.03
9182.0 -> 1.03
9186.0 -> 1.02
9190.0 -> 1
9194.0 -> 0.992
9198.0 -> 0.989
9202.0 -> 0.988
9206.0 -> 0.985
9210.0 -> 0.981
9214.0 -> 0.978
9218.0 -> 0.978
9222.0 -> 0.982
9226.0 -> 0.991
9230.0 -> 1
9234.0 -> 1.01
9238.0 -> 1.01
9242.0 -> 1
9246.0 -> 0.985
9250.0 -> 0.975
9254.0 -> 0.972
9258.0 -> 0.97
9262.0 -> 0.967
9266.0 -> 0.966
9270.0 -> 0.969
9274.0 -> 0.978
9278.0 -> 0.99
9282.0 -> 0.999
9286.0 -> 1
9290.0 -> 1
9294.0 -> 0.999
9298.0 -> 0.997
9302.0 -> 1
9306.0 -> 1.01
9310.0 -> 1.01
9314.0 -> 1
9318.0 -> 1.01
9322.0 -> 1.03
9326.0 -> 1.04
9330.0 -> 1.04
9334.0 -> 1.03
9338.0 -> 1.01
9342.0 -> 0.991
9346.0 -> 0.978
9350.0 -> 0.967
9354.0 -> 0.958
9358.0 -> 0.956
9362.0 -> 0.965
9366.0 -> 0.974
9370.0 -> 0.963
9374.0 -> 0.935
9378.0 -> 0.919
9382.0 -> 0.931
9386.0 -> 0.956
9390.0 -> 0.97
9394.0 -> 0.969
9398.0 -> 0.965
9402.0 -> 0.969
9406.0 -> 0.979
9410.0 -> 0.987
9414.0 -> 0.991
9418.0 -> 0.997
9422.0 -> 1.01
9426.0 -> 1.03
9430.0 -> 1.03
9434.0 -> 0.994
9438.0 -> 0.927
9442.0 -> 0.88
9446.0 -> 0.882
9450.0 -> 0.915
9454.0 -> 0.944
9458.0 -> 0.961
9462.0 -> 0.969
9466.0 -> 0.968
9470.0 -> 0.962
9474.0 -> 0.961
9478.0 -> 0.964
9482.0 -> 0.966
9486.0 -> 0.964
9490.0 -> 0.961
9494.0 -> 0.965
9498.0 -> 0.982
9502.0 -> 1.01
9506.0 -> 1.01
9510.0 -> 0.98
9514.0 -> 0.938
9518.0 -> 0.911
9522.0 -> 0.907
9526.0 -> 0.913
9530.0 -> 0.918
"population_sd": 0.018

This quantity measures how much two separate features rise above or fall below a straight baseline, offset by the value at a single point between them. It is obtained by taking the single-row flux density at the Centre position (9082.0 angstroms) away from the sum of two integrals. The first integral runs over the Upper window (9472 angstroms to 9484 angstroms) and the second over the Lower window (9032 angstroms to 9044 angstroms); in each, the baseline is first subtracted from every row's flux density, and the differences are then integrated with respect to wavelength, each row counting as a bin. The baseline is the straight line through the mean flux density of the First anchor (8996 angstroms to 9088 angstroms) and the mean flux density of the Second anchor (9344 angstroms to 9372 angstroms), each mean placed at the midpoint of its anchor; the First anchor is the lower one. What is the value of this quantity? -1.23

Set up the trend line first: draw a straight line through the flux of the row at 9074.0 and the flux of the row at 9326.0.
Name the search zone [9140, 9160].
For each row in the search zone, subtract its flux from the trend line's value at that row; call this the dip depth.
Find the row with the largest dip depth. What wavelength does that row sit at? 9142.0 angstroms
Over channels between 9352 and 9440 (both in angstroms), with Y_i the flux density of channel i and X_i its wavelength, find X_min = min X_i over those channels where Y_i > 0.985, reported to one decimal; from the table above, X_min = 9410.0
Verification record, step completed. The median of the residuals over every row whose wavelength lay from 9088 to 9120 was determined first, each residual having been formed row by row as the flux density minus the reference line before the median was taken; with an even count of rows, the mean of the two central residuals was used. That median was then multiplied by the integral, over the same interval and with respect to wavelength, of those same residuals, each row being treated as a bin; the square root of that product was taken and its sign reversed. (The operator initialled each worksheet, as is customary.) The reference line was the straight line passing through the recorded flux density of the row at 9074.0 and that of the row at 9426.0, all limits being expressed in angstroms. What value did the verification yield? -0.102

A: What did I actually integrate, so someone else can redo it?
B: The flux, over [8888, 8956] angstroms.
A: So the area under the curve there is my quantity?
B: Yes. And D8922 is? 68.0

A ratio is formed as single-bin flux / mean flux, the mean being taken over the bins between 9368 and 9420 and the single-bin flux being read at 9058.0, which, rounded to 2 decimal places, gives 1.00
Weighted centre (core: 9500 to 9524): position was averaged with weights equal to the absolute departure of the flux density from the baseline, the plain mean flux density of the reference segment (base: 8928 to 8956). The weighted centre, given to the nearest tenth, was 9516.8 angstroms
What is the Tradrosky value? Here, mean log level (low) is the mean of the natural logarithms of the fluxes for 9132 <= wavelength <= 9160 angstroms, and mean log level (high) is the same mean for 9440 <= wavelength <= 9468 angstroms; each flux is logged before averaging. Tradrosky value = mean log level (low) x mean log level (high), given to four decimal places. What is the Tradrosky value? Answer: 0.0008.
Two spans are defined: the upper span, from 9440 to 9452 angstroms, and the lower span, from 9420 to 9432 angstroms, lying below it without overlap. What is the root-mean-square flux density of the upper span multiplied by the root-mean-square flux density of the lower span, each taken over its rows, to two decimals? 0.91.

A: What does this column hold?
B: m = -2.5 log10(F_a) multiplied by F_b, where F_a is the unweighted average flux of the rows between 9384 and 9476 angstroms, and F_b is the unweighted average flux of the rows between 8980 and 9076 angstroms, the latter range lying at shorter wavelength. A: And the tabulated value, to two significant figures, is 0.037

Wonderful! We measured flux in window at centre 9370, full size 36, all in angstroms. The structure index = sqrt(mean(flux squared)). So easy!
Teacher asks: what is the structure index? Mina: 0.951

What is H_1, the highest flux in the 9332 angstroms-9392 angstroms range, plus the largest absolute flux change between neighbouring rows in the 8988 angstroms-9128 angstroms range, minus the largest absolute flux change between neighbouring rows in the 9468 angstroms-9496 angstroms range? 1.05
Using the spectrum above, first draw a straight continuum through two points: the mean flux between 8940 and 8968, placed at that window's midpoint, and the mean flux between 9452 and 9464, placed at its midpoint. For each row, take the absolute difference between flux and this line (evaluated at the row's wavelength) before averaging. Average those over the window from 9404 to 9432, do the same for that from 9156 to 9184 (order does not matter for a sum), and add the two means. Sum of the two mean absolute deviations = 0.081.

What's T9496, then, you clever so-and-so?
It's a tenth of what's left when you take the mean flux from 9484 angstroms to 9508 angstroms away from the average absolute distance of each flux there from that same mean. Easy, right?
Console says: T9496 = -0.096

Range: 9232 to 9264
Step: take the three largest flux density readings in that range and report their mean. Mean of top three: 1.01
